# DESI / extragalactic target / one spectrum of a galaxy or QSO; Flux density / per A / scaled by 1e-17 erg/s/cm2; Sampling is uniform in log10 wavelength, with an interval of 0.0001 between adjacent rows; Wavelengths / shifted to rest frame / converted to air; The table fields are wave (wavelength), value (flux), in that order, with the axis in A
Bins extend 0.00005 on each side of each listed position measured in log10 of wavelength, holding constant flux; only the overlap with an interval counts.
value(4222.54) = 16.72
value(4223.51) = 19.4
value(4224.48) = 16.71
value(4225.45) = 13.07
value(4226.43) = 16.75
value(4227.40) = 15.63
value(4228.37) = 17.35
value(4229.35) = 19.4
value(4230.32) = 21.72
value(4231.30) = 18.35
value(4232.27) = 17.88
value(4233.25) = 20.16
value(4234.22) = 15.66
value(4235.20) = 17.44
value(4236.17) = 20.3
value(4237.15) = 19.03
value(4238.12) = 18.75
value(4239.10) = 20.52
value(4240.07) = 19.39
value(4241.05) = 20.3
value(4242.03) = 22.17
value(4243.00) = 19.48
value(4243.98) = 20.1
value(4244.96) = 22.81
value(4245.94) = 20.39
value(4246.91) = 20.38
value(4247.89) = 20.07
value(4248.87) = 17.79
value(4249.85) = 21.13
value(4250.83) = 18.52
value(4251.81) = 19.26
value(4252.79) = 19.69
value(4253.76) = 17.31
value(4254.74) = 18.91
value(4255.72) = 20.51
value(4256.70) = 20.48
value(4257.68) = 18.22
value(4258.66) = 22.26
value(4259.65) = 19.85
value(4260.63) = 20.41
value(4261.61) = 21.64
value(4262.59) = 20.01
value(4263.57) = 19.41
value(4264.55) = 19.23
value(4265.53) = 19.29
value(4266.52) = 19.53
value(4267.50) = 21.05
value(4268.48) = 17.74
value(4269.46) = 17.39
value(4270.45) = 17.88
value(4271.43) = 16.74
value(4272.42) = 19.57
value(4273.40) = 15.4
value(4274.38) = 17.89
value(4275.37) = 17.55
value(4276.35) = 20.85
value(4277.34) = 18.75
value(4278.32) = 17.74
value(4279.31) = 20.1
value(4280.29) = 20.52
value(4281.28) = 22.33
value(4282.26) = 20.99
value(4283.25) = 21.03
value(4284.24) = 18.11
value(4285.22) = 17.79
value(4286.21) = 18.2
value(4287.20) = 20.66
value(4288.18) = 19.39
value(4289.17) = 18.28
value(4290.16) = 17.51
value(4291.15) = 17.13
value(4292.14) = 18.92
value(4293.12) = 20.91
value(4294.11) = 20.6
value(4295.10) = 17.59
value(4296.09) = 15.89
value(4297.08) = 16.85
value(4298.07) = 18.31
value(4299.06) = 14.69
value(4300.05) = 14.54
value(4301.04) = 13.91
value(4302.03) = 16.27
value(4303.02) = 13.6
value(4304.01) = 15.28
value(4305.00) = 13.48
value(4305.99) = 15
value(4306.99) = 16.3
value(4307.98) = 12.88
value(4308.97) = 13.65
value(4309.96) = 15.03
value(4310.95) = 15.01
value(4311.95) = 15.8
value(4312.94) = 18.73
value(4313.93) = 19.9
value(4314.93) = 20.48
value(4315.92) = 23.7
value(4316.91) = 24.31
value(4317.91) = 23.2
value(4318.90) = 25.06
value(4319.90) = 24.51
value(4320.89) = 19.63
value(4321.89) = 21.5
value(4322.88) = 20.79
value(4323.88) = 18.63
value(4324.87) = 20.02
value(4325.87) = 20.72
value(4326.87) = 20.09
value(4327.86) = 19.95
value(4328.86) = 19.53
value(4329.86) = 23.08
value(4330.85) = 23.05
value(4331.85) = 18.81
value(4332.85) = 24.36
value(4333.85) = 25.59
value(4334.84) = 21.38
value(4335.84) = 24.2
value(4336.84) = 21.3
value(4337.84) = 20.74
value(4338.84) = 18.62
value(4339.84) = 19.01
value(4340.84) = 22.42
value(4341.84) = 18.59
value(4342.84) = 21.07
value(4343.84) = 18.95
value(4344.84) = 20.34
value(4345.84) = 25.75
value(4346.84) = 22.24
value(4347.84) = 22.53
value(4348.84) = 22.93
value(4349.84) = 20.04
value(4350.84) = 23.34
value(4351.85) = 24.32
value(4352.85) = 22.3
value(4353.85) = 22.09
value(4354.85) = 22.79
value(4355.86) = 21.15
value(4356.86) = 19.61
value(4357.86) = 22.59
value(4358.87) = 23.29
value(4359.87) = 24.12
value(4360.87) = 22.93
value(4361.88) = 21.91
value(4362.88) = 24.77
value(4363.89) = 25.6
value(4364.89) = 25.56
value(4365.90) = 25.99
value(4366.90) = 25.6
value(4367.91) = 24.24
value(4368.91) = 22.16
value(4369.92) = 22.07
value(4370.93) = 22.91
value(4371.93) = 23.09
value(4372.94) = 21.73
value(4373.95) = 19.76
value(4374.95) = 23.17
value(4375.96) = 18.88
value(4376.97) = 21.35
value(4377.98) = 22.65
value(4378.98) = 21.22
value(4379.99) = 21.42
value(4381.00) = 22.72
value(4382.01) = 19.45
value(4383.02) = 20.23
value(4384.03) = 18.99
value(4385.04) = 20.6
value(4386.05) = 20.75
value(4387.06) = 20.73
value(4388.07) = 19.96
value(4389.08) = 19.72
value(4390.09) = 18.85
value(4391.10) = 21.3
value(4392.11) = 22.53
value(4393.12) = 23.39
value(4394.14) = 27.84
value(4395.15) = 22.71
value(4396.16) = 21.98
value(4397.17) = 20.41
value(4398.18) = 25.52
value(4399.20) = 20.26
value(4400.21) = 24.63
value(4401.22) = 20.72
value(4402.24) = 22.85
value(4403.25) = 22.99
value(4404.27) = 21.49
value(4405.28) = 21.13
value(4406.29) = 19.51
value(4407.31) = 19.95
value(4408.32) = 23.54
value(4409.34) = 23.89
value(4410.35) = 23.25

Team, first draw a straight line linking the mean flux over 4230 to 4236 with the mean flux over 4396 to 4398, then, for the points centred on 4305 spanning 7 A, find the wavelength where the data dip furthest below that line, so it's 4307.98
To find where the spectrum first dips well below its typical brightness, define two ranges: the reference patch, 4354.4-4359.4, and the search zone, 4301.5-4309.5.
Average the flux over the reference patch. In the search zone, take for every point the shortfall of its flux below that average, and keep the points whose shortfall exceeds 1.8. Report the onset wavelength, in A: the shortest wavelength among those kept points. 4302.03 A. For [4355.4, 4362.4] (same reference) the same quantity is 4356.86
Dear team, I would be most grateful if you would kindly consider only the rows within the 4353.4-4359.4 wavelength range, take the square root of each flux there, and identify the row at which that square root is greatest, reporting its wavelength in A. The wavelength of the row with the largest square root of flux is 4358.87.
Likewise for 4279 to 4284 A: 4281.28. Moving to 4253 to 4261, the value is 4258.66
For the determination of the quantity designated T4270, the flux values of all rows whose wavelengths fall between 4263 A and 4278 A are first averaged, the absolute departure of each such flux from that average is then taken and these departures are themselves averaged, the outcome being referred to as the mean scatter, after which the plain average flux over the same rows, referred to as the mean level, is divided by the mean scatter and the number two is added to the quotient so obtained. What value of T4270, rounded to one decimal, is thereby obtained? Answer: 17.0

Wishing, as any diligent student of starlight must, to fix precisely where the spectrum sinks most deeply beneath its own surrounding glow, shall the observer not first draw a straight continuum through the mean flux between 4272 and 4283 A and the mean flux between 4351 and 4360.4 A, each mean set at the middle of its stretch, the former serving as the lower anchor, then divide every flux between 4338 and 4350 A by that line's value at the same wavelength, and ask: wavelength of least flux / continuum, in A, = 4341.84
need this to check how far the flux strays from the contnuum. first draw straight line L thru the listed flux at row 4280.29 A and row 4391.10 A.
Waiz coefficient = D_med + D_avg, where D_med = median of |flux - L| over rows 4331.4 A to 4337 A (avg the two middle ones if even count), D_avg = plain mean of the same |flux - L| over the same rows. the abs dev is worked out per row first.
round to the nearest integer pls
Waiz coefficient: 5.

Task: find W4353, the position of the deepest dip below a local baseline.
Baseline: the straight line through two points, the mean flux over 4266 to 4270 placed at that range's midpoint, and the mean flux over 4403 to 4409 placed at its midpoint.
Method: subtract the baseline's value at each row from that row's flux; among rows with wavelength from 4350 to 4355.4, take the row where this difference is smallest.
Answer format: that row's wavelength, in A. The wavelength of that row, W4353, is 4353.85 A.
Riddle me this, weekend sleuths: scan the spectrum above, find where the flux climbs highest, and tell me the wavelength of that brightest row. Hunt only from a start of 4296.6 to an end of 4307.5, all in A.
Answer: 4298.07 A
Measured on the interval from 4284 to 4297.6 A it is 4293.12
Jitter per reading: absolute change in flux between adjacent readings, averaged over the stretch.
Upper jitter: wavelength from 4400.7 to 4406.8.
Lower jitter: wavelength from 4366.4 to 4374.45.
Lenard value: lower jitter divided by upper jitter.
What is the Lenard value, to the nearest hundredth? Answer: 0.98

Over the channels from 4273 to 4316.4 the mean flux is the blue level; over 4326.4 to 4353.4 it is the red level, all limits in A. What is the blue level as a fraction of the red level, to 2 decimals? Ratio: 0.82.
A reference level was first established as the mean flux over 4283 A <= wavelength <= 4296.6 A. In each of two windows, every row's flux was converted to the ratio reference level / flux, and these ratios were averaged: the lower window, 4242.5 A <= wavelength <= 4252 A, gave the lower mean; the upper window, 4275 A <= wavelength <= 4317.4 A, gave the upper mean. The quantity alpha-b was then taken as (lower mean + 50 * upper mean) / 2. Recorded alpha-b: 27.3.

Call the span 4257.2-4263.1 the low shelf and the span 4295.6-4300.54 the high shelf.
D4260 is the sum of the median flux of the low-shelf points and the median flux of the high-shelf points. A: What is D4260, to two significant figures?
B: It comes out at 36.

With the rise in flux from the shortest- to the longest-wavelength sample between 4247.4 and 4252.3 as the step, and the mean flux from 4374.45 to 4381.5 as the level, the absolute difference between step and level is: 22.4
